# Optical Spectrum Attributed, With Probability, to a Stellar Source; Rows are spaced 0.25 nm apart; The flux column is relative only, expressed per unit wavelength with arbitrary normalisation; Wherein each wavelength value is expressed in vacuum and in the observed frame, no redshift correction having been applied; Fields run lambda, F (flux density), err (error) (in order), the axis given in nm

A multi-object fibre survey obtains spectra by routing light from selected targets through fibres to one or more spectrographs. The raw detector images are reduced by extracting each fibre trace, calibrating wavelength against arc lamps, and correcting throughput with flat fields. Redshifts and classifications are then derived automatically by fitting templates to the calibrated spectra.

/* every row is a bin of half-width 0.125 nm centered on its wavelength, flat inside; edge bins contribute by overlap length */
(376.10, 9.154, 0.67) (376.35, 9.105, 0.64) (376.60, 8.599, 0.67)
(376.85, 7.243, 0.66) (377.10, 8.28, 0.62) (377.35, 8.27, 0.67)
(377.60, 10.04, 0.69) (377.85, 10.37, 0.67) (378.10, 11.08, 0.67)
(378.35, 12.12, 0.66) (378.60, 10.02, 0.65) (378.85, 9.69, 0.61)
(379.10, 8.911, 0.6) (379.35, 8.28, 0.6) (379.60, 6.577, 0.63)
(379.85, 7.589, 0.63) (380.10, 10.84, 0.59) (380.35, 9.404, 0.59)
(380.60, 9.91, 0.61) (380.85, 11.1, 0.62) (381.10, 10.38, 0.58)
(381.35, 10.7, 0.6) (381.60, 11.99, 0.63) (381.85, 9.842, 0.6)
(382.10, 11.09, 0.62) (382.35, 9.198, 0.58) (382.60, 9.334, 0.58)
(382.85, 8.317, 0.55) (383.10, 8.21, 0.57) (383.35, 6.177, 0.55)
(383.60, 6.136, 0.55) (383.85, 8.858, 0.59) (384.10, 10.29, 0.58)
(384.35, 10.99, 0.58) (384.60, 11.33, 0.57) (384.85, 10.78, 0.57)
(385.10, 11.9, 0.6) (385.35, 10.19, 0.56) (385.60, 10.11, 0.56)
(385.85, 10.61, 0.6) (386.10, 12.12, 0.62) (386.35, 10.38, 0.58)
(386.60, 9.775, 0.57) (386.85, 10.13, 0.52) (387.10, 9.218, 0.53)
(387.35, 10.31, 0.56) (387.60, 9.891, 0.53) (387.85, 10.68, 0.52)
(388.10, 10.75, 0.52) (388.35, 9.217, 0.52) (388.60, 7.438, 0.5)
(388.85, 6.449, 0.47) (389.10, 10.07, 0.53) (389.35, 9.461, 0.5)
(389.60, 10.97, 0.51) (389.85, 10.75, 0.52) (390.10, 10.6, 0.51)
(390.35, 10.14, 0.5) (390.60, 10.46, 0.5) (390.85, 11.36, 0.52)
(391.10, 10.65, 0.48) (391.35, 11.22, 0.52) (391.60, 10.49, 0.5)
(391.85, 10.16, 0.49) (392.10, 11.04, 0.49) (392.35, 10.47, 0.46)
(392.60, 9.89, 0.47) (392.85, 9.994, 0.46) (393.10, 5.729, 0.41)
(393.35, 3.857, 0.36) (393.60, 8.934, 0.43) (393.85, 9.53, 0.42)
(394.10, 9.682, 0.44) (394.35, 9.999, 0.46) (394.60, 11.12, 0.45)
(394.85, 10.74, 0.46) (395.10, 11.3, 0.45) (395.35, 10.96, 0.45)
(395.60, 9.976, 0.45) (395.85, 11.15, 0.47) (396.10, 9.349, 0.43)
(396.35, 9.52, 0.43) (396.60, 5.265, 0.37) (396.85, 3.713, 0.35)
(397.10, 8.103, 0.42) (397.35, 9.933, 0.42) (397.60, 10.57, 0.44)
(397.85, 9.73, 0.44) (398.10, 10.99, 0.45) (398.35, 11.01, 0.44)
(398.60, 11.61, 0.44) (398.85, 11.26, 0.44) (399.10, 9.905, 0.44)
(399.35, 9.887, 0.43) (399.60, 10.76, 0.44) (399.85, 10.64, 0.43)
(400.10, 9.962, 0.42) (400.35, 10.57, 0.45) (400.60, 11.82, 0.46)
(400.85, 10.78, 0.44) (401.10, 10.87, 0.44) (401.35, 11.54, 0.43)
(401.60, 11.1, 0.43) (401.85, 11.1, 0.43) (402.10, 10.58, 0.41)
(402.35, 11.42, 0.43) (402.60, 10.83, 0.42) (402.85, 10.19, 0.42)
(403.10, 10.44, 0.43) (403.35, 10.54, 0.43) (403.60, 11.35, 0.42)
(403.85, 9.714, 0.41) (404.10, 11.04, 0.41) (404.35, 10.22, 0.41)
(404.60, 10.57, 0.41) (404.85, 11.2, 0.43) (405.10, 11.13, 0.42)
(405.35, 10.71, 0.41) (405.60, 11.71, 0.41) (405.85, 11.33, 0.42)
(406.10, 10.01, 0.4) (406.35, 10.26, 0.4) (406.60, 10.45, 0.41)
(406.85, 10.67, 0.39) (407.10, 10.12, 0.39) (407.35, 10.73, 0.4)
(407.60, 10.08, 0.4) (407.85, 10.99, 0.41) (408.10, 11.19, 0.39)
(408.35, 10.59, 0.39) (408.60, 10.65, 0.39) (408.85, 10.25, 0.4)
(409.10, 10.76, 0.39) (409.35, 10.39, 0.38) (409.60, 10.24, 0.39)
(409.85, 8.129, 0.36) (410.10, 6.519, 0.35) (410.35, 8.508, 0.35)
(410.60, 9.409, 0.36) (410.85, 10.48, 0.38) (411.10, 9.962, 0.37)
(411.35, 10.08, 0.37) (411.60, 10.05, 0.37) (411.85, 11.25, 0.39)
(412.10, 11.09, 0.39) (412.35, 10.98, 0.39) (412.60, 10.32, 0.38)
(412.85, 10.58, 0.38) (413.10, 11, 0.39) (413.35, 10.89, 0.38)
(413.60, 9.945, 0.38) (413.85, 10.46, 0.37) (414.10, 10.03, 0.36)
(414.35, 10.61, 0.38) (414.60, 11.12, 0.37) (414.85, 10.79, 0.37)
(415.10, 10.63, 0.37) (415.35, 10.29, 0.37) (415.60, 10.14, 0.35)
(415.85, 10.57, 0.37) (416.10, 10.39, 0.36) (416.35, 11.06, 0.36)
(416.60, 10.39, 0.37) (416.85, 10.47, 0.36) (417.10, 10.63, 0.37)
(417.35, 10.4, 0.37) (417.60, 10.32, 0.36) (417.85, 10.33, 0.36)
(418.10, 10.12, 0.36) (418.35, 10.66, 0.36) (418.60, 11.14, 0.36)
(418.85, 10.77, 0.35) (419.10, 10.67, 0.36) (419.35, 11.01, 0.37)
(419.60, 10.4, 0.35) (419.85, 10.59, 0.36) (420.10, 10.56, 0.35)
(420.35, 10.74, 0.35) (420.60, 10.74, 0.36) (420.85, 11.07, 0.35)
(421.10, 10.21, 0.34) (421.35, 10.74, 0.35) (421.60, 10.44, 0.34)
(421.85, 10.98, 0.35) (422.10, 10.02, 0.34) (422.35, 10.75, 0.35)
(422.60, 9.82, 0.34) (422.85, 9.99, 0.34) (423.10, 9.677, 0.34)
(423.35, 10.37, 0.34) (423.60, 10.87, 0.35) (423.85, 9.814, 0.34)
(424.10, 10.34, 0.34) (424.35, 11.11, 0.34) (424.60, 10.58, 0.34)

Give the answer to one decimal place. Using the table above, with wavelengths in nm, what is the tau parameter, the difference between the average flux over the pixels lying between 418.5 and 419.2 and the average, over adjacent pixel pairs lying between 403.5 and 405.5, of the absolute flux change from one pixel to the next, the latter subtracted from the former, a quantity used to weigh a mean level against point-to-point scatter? 10.1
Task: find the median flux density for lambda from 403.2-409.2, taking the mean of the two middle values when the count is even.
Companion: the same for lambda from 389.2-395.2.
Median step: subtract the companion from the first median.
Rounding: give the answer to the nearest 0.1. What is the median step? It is 0.2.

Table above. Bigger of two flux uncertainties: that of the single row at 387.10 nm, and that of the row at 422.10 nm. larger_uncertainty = 0.53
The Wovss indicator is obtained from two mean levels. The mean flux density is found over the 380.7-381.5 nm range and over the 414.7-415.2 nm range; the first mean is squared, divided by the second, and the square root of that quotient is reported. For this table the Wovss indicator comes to 3.28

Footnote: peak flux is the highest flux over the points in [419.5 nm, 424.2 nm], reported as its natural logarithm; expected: 2.40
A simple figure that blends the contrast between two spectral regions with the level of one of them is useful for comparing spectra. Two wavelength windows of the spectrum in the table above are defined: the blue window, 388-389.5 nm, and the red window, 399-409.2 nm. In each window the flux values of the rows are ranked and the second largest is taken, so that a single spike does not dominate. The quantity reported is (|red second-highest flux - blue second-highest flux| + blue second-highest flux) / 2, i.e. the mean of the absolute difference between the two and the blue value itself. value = 5.9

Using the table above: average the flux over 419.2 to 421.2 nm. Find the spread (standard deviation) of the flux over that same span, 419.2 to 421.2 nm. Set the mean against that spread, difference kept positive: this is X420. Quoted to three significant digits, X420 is 10.4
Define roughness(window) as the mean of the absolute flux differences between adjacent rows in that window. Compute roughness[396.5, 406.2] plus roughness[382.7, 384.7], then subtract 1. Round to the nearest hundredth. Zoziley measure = 0.85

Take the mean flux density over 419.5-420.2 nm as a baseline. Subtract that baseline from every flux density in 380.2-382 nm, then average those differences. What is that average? 0.0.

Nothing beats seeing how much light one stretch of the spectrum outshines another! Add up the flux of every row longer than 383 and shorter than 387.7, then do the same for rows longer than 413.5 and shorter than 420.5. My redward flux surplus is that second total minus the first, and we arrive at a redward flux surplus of 108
